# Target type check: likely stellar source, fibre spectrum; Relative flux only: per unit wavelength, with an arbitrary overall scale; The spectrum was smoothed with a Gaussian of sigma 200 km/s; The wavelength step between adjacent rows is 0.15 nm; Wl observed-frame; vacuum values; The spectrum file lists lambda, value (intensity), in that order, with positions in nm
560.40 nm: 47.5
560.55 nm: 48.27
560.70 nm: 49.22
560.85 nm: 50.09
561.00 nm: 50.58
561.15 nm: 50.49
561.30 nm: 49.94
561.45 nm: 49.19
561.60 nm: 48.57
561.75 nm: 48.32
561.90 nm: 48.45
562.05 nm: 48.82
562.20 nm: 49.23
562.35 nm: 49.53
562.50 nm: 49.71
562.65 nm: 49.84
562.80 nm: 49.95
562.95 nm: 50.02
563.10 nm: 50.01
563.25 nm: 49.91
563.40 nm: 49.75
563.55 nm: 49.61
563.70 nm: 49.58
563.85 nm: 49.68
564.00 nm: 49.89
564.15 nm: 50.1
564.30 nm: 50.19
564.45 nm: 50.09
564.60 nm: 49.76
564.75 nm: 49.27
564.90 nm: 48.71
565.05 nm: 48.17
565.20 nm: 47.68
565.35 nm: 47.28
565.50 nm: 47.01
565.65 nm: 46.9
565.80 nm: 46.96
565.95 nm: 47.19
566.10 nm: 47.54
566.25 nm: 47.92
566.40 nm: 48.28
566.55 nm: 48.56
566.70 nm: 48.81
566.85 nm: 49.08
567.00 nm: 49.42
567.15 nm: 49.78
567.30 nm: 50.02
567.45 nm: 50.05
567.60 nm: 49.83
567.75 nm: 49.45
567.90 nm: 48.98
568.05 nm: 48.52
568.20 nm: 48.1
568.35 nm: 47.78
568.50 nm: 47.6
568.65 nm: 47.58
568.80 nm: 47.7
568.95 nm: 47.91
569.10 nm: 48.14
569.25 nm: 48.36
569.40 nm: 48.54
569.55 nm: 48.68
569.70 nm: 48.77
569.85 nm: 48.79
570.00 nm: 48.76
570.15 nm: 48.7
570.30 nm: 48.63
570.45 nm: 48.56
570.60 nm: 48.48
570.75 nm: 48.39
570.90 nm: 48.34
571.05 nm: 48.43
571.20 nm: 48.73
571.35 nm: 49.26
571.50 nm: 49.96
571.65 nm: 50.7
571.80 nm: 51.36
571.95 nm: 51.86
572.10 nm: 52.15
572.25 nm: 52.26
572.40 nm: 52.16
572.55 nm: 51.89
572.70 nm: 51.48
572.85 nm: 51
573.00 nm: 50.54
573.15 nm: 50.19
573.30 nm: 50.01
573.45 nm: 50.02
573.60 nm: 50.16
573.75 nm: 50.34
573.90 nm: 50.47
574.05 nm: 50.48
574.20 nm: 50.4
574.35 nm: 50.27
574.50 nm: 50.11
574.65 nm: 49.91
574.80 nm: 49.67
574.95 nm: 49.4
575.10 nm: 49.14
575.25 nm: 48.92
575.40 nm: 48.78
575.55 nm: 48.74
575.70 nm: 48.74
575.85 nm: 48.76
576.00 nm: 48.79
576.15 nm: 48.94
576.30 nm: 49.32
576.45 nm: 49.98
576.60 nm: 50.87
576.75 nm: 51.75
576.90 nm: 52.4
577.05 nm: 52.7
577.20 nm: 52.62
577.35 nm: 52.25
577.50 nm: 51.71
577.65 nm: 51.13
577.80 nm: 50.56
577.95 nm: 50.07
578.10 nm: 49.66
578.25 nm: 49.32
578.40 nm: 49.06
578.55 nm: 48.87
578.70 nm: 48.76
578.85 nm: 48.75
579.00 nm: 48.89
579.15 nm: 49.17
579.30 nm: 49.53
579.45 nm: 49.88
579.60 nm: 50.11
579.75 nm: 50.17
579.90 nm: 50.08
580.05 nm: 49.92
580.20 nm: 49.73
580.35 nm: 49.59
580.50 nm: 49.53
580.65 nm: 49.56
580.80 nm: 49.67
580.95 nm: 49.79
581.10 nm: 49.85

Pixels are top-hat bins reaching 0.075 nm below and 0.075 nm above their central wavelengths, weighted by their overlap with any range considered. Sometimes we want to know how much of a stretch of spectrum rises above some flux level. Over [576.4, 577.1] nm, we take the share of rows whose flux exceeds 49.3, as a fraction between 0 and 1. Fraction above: 1.0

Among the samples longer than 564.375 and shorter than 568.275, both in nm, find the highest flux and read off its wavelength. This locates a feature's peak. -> 564.45 nm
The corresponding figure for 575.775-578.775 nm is 577.05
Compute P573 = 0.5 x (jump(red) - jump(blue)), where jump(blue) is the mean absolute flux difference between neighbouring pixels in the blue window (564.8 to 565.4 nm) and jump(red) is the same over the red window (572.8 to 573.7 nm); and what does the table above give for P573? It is -0.12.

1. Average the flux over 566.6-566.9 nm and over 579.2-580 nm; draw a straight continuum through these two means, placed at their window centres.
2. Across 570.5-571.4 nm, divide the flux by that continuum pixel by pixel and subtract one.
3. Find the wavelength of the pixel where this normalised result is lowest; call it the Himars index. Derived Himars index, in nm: 570.90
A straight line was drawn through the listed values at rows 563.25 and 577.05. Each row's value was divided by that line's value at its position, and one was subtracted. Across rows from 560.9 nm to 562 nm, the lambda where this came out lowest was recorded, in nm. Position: 561.75 nm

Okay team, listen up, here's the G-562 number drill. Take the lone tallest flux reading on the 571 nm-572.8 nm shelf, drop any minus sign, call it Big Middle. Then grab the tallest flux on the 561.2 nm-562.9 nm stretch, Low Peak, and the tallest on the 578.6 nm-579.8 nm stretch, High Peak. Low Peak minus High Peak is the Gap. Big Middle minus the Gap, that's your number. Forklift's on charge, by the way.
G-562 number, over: 52.5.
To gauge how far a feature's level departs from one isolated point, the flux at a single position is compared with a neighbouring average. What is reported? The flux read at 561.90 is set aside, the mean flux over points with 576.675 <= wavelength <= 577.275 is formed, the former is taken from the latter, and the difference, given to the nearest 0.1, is 3.9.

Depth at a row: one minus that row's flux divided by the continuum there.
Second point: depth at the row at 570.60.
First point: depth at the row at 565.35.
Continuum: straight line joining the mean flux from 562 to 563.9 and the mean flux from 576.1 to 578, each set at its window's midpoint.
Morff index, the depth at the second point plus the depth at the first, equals 0.092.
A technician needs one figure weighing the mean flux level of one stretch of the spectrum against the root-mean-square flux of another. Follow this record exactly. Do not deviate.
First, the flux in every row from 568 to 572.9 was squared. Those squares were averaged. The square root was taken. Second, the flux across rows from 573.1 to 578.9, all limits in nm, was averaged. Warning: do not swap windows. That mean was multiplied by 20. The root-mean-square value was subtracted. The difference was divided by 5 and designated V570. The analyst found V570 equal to 190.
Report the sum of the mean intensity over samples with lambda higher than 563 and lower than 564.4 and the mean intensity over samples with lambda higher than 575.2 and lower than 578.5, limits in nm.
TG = 100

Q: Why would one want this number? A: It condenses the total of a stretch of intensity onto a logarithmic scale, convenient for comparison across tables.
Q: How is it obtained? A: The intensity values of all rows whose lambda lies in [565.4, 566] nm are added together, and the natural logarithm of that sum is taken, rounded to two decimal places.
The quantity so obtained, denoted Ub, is 5.24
